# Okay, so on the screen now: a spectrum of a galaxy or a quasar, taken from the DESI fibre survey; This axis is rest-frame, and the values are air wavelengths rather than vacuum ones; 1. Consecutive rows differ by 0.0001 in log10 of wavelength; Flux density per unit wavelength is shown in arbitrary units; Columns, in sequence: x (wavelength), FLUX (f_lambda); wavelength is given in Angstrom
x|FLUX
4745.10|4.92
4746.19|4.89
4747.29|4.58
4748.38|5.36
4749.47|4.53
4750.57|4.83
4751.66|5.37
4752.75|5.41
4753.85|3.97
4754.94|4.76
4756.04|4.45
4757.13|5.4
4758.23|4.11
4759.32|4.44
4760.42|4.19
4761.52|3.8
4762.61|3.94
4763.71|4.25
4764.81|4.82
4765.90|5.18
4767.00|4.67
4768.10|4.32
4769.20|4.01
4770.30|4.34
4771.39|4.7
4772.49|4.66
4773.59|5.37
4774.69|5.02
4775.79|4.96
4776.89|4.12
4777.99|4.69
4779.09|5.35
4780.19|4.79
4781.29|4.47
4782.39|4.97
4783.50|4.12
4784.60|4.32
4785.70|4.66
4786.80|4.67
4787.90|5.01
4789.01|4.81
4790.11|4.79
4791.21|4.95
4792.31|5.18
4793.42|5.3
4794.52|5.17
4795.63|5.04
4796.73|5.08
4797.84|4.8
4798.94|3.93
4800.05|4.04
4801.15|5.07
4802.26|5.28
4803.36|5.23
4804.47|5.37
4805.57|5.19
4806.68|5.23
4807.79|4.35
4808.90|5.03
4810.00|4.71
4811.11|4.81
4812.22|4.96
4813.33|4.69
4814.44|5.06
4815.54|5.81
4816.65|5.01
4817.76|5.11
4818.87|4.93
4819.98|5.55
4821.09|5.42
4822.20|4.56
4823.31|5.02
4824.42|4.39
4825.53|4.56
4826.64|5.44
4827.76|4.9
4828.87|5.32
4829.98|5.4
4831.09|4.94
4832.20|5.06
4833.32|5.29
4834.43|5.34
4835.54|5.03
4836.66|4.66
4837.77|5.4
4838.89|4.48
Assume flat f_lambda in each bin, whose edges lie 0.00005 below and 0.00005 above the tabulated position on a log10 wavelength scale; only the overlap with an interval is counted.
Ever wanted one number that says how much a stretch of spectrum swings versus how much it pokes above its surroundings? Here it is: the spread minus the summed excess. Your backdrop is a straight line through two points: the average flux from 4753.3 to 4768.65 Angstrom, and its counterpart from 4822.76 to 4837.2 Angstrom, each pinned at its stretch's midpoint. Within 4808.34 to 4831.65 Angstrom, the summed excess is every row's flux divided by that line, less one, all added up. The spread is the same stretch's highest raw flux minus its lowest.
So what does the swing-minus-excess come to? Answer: 1.05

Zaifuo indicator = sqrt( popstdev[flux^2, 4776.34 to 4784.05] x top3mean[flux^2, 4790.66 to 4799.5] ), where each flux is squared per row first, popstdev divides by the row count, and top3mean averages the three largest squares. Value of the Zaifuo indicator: 10.3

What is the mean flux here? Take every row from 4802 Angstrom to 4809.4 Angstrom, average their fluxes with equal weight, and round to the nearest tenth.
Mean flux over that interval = 5.1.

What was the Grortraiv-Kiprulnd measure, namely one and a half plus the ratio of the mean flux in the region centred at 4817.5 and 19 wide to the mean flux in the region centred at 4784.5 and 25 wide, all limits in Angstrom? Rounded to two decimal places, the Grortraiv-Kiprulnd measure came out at 2.53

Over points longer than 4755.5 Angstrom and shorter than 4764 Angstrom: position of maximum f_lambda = 4757.13 Angstrom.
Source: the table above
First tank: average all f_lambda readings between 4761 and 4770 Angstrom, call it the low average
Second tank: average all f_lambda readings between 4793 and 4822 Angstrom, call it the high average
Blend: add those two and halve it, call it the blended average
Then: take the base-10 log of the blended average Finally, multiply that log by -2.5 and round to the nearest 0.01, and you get -1.68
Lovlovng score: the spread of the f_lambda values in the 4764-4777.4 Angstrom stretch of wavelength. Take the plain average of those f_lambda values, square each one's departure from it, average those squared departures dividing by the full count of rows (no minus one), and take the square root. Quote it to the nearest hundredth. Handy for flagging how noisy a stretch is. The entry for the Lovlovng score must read 0.40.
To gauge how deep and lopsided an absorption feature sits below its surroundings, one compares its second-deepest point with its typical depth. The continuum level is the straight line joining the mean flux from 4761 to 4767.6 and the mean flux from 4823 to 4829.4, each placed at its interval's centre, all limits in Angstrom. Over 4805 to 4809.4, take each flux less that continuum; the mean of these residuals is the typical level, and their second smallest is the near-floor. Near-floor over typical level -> 1.4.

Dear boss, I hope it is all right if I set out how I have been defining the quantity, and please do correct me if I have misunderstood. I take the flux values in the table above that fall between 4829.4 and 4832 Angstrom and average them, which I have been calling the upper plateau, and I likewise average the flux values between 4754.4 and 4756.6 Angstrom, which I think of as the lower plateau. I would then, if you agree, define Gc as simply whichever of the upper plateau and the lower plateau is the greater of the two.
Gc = 5.2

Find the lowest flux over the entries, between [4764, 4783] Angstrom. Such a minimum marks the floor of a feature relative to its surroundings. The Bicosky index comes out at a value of 4.01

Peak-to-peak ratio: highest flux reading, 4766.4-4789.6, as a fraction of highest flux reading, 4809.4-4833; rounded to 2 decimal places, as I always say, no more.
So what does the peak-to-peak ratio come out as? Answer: 0.92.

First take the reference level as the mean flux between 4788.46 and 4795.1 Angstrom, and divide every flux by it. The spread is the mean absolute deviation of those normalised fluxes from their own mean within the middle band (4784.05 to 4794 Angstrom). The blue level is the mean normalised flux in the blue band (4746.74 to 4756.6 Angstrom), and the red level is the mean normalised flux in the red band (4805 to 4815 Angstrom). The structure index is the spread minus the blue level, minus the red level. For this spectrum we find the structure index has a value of -1.88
